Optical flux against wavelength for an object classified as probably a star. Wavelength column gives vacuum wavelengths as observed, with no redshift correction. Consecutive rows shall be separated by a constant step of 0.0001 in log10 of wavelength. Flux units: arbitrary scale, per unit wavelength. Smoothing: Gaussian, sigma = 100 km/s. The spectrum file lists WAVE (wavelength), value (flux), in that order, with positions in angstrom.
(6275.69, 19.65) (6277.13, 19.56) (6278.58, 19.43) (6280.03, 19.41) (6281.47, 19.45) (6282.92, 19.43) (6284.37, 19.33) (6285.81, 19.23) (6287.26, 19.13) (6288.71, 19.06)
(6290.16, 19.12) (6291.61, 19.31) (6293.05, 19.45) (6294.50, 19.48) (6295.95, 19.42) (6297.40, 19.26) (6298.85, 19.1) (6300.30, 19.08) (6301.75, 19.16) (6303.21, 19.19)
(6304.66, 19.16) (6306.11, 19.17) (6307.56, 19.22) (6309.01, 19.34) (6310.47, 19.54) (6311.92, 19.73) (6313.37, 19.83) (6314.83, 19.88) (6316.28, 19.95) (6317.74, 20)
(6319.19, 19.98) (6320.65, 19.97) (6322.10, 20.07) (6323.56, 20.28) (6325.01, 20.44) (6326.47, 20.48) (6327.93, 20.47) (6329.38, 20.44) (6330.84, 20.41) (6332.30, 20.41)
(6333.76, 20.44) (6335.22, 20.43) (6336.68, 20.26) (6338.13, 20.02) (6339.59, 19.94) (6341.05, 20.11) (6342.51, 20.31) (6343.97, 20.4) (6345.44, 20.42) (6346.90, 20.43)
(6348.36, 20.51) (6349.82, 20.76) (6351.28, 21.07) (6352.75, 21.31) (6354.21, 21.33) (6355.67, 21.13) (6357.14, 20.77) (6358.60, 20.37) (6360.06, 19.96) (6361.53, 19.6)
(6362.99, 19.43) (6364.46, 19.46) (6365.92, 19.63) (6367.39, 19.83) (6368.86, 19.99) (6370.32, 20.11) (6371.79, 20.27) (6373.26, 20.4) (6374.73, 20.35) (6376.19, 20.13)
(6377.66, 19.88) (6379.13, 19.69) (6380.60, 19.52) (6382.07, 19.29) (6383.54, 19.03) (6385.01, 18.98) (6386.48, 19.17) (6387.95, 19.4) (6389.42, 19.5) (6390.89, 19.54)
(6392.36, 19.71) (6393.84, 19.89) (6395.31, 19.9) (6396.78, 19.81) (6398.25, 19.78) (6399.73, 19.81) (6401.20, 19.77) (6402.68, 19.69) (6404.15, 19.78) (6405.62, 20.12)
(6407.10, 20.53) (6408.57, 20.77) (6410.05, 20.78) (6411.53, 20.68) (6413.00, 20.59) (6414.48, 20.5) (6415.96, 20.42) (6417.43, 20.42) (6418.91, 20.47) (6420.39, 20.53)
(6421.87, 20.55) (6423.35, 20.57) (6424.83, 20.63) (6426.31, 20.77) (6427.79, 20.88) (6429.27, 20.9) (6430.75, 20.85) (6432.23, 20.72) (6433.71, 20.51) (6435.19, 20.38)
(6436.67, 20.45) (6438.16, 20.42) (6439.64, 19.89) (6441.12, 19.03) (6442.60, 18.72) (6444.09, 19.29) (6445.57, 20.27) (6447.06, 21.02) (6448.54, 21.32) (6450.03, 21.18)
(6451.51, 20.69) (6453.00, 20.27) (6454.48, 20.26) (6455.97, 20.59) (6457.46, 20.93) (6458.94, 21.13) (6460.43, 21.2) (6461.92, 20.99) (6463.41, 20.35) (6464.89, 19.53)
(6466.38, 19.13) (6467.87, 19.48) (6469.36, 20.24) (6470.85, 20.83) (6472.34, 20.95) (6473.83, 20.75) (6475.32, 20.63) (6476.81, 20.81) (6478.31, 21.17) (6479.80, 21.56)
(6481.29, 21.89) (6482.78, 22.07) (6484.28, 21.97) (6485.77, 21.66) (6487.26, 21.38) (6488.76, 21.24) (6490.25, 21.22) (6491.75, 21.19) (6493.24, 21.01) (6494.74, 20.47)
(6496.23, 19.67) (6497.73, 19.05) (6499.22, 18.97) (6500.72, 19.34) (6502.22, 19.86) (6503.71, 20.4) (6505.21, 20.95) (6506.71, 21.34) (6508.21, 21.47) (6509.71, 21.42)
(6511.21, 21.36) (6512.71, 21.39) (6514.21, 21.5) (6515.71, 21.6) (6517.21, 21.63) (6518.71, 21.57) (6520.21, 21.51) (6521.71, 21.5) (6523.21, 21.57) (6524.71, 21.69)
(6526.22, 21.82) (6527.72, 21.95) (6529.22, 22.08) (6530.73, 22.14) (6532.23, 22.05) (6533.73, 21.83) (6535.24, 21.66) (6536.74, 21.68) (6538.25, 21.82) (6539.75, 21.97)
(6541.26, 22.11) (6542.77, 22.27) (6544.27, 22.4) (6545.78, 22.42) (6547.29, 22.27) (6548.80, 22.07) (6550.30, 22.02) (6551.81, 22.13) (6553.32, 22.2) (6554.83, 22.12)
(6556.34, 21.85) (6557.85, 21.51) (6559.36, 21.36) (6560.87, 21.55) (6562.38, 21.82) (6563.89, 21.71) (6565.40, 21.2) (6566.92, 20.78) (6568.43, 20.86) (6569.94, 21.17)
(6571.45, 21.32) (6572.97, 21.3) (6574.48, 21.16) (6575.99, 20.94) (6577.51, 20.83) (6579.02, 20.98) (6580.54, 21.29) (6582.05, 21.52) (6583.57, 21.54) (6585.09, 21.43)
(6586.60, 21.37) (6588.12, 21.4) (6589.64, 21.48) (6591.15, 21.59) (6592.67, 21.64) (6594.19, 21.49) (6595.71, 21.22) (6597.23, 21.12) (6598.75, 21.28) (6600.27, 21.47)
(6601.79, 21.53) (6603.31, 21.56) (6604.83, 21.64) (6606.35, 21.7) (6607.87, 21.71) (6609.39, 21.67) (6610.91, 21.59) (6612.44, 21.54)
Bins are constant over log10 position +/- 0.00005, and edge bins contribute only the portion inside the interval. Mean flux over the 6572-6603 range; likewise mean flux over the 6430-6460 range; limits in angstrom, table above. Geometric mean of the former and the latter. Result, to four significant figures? 20.86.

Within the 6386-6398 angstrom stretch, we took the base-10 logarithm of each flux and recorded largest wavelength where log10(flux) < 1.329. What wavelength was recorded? 6396.78 angstrom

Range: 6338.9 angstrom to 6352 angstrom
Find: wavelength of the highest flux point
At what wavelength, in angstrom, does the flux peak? 6351.28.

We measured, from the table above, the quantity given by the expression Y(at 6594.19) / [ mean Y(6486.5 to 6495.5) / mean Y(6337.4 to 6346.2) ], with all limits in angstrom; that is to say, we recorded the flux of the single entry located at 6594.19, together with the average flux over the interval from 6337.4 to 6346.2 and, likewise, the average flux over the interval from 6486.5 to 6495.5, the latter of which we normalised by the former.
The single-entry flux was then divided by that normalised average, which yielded 20.6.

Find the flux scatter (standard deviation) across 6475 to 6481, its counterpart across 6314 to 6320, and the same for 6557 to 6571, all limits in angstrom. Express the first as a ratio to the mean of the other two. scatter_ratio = 1.86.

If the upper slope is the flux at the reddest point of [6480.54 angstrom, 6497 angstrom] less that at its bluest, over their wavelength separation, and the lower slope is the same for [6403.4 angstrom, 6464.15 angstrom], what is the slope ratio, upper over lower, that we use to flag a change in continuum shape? -15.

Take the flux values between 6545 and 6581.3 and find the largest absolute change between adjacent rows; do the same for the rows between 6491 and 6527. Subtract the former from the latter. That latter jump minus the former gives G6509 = 0.29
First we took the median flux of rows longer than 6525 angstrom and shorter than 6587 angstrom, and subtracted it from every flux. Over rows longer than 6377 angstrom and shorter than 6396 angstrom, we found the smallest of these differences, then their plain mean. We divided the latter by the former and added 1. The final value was 1.8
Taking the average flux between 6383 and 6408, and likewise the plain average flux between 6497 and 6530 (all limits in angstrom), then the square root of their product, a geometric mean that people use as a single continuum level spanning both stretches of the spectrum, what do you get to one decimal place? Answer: 20.4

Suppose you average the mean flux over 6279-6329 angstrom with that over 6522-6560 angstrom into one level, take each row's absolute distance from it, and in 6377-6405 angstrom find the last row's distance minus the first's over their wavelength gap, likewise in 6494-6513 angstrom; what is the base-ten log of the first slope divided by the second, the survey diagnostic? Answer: -0.7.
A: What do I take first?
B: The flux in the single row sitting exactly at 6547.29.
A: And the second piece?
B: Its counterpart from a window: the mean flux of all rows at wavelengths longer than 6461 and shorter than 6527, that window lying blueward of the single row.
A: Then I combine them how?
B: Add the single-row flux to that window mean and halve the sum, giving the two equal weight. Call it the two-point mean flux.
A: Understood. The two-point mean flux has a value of 21.6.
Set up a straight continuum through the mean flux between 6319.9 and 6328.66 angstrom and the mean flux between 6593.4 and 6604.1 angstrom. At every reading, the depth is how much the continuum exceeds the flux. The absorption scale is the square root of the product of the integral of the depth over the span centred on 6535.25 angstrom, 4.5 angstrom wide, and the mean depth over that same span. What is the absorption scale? 1.27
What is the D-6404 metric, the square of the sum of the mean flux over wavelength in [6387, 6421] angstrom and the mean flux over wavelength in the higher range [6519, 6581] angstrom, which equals 1746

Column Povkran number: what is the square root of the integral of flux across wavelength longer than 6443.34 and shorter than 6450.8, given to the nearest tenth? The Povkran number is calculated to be 12.4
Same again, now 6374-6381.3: 12.1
